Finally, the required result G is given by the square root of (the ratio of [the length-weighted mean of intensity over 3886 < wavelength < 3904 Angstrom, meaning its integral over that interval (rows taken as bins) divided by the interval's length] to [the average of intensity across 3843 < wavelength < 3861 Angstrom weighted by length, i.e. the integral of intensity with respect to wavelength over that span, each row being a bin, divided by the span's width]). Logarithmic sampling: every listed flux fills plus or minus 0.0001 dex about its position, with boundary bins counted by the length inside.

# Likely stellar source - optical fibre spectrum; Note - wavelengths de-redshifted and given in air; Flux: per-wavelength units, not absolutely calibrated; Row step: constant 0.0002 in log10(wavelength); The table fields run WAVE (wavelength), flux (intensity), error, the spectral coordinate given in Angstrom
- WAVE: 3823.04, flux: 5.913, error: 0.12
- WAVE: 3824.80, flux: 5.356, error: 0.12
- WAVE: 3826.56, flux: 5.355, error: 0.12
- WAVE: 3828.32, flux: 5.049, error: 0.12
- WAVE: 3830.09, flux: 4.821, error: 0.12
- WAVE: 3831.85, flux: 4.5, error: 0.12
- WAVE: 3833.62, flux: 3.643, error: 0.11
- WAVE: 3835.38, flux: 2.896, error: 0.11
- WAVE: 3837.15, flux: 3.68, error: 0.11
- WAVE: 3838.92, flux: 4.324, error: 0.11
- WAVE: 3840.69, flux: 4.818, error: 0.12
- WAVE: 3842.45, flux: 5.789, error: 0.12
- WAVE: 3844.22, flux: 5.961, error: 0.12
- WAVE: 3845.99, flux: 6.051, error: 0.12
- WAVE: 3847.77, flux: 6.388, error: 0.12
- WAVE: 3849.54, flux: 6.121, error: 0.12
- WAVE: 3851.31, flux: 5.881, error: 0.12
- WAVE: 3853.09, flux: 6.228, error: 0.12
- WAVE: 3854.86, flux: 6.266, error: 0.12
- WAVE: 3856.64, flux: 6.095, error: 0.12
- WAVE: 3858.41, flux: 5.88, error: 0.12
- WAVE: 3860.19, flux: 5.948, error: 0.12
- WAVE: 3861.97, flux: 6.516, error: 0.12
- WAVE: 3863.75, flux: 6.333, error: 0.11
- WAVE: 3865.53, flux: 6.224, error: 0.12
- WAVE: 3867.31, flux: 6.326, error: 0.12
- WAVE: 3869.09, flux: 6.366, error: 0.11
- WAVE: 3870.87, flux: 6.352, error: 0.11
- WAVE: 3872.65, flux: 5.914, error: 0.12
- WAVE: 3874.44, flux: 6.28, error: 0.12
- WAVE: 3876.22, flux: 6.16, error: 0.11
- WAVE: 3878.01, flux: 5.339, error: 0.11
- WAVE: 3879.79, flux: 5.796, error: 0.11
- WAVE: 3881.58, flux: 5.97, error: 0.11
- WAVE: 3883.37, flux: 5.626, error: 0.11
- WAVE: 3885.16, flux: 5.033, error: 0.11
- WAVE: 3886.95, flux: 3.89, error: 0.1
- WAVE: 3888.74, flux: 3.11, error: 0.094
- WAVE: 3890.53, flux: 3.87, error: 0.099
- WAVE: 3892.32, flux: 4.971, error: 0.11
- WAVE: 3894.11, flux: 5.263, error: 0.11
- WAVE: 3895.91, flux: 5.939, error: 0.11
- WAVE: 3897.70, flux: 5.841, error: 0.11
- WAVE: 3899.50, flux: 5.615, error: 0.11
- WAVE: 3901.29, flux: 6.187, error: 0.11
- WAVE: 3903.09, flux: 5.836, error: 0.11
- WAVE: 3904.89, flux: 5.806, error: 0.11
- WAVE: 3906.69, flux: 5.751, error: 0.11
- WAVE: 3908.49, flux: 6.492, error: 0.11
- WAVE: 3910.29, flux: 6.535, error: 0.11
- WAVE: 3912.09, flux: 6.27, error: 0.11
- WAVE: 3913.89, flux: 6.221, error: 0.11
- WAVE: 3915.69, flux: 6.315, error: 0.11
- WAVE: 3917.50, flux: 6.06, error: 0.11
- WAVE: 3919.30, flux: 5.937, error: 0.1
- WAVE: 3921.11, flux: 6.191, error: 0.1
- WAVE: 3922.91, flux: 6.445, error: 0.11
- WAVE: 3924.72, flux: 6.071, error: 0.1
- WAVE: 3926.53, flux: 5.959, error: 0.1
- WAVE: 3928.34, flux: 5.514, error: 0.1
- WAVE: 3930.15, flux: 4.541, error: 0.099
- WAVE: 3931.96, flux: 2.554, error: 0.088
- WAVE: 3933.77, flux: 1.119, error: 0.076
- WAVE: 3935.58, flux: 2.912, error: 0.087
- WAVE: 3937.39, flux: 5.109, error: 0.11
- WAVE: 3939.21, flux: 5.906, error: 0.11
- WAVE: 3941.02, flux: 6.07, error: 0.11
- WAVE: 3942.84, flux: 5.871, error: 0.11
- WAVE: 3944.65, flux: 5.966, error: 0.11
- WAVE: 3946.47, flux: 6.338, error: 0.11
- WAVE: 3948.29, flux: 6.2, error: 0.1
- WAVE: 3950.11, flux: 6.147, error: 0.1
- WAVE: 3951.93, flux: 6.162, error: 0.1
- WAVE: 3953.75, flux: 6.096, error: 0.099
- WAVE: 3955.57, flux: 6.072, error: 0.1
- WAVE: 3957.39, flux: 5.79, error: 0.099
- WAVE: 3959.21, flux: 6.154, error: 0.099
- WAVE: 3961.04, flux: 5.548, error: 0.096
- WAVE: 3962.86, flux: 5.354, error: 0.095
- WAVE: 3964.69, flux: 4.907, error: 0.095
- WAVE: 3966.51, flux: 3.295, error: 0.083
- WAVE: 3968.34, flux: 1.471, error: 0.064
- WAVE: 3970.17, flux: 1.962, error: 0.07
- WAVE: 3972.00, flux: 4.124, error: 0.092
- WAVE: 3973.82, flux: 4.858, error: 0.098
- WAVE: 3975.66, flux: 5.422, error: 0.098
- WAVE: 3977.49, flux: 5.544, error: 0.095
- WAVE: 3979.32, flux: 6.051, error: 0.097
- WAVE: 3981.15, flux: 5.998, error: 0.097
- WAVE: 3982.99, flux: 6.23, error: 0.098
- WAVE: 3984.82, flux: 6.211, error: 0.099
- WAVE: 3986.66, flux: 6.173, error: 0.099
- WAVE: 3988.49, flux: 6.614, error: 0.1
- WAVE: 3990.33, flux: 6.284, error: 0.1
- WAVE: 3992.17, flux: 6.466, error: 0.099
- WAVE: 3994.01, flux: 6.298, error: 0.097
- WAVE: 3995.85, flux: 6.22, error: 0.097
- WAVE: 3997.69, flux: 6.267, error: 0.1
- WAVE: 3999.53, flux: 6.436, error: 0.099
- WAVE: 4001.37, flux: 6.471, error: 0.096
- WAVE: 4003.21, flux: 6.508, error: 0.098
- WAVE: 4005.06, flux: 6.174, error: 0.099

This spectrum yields 0.912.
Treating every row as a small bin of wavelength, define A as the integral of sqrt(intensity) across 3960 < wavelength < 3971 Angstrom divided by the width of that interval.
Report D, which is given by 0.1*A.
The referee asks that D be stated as 0.189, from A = 1.89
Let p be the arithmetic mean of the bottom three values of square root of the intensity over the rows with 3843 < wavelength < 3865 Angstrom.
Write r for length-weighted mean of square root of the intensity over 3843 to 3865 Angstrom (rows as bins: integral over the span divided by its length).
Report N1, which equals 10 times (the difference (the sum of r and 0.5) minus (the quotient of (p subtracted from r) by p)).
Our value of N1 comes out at 30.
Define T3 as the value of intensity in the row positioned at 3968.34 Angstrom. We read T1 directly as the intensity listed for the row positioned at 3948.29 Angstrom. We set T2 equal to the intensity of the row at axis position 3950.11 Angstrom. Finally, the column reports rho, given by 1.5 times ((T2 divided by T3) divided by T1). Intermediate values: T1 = 6.2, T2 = 6.147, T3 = 1.471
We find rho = 1.01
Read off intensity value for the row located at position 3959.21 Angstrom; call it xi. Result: 6.154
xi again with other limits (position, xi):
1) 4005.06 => 6.174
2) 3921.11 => 6.191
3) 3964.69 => 4.907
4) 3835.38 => 2.896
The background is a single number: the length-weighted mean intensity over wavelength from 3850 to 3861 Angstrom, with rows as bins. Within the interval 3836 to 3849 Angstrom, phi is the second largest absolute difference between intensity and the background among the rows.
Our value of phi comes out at 1.73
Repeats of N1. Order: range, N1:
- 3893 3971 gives 19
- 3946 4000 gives 23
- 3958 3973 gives 21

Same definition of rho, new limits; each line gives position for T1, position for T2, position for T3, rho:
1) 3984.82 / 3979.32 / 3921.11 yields 0.24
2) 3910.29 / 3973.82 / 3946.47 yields 0.18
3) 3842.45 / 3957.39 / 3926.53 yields 0.25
